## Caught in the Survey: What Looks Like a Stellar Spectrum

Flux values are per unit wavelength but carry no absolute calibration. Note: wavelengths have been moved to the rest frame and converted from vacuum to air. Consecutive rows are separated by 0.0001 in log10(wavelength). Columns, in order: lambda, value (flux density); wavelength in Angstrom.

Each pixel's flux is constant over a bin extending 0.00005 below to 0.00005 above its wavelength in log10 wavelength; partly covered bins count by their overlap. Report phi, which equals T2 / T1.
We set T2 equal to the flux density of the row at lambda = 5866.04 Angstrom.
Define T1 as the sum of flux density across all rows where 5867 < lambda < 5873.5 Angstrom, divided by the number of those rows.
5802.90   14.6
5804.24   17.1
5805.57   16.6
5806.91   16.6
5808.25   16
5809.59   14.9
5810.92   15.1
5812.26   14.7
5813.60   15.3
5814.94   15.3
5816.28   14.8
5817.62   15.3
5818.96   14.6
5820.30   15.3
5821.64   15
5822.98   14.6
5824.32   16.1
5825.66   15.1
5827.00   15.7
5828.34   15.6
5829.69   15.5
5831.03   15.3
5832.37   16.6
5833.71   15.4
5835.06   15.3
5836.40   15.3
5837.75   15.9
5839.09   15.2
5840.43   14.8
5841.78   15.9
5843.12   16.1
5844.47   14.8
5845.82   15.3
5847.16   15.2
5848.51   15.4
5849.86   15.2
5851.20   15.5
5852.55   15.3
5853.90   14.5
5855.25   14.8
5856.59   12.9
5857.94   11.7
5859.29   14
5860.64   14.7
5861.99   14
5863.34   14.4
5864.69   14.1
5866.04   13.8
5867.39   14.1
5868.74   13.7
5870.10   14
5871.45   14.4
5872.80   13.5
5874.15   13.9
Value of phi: 0.99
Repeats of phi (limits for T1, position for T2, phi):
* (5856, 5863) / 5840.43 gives 1.10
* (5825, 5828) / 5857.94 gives 0.76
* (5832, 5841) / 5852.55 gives 0.99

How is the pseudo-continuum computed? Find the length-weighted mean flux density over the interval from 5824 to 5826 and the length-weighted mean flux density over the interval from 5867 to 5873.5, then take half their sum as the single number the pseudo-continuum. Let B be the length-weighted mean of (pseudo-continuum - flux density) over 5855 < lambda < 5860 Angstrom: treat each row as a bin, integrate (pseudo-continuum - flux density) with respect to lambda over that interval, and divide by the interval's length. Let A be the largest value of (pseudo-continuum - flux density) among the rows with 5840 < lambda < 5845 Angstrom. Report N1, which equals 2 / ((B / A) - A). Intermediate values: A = 0.0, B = 1.5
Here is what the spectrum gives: 0.0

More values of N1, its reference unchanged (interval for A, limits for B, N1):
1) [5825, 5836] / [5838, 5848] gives 1.0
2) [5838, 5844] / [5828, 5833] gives 0.1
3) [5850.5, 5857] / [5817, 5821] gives -1.0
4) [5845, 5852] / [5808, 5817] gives 1.6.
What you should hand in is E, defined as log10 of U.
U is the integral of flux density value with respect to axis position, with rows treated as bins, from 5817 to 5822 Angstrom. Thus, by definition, 1.88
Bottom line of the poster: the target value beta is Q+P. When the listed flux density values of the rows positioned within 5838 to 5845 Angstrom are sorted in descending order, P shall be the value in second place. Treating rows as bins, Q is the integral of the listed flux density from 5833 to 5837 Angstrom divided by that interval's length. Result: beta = 31.2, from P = 15.9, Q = 15.3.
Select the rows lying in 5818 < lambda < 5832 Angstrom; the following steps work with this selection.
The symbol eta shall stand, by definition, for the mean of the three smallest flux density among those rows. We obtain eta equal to 14.7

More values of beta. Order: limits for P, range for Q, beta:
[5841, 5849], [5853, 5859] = 29.5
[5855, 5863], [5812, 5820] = 29.7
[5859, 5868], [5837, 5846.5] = 29.8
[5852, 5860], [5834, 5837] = 30.1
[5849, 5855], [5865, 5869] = 29.2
